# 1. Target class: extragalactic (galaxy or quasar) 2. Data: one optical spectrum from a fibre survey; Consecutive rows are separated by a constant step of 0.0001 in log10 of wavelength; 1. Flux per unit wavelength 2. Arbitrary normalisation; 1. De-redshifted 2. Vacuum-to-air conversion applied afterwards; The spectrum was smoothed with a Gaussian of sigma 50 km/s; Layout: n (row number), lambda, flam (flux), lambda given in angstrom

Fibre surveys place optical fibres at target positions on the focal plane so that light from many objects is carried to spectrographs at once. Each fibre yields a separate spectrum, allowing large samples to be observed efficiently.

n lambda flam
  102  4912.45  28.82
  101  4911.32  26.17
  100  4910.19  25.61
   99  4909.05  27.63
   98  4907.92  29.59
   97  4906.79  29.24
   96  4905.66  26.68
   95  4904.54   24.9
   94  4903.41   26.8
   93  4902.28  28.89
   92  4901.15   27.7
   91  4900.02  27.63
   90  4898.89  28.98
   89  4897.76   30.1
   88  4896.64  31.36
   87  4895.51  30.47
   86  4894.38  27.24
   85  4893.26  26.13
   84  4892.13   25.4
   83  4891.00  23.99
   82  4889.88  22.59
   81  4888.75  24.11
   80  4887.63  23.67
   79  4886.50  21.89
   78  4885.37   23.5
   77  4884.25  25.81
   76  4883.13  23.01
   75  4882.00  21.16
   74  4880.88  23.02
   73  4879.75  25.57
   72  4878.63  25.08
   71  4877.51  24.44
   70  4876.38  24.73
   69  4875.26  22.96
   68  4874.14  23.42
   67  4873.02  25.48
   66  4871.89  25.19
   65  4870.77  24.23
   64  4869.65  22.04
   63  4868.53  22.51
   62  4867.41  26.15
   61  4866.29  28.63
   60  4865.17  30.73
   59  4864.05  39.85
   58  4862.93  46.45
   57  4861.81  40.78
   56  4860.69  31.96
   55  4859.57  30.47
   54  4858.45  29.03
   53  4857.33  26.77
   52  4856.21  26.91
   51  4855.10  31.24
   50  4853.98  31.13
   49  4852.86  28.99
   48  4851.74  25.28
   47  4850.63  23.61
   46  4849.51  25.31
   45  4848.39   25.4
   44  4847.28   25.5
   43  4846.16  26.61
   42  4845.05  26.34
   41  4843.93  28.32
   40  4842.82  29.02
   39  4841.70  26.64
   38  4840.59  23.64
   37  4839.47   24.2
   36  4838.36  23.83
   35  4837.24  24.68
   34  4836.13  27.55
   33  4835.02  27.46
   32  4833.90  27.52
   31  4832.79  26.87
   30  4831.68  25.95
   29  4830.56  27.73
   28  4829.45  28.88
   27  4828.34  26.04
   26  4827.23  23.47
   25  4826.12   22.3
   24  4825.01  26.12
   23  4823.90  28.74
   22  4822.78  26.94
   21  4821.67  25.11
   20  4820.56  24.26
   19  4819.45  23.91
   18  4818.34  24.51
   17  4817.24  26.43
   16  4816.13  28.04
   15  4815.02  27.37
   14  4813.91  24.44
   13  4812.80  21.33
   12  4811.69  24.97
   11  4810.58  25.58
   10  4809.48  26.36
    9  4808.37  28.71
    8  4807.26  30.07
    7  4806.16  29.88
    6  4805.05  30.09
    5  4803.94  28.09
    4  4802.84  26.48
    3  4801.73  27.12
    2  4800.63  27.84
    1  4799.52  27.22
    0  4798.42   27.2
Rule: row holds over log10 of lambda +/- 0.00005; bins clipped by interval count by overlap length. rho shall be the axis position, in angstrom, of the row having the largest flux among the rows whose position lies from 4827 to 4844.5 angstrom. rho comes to 4842.82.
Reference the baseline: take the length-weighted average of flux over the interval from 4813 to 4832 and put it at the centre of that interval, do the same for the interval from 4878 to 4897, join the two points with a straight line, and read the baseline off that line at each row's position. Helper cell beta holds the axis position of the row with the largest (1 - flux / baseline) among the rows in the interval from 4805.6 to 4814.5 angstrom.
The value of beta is 4812.80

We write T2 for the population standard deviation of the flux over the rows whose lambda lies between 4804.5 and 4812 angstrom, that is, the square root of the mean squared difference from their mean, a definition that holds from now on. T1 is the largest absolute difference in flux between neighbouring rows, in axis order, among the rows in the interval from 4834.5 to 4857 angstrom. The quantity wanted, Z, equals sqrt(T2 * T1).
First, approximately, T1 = 4.3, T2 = 2.1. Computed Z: 3.00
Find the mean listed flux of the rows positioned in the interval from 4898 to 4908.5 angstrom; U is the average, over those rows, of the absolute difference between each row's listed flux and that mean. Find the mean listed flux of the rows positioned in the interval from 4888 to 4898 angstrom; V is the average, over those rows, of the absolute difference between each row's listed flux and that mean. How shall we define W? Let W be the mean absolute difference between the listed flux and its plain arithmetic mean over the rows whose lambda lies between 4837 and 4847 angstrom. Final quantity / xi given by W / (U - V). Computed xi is -1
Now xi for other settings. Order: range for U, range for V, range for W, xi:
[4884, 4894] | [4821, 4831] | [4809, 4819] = -2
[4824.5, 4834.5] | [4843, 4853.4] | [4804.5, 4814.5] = 12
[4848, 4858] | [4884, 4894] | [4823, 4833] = 2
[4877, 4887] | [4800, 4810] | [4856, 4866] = 59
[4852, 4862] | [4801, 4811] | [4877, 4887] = 1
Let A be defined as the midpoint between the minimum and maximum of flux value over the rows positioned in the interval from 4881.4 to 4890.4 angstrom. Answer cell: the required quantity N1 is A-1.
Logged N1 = 22.5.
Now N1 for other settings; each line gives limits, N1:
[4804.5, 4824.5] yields 24.7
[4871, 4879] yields 23.2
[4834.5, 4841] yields 24.6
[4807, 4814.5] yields 24.7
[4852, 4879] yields 33.2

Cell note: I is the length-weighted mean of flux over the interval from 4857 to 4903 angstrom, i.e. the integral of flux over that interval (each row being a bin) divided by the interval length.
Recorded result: 27.1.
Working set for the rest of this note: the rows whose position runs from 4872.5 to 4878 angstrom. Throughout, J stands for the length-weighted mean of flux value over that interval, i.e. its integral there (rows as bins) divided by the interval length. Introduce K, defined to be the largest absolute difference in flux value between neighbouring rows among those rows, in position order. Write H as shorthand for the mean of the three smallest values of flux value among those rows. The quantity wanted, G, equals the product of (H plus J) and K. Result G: 98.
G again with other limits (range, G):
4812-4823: 150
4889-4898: 165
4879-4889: 128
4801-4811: 127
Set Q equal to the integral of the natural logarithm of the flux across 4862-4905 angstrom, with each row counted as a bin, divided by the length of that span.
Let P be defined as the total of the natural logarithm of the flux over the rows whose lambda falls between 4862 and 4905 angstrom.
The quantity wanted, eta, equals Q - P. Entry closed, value -121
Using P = 124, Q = 3.27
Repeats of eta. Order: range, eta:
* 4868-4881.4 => -35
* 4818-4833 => -42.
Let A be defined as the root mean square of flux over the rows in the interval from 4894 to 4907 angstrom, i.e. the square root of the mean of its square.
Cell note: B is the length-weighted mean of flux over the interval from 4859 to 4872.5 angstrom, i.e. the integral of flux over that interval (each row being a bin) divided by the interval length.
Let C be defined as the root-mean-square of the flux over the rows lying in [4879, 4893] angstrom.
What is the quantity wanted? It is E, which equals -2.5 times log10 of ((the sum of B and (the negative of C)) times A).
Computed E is -5.75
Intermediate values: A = 28.4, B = 30.7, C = 23.7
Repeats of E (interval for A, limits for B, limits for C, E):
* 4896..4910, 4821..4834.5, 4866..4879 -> -4.17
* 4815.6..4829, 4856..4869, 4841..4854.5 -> -5.25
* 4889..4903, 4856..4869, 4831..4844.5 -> -5.46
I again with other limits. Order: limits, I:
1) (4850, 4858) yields 27.7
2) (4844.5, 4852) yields 25.5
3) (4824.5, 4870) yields 27.9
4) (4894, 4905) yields 28.4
